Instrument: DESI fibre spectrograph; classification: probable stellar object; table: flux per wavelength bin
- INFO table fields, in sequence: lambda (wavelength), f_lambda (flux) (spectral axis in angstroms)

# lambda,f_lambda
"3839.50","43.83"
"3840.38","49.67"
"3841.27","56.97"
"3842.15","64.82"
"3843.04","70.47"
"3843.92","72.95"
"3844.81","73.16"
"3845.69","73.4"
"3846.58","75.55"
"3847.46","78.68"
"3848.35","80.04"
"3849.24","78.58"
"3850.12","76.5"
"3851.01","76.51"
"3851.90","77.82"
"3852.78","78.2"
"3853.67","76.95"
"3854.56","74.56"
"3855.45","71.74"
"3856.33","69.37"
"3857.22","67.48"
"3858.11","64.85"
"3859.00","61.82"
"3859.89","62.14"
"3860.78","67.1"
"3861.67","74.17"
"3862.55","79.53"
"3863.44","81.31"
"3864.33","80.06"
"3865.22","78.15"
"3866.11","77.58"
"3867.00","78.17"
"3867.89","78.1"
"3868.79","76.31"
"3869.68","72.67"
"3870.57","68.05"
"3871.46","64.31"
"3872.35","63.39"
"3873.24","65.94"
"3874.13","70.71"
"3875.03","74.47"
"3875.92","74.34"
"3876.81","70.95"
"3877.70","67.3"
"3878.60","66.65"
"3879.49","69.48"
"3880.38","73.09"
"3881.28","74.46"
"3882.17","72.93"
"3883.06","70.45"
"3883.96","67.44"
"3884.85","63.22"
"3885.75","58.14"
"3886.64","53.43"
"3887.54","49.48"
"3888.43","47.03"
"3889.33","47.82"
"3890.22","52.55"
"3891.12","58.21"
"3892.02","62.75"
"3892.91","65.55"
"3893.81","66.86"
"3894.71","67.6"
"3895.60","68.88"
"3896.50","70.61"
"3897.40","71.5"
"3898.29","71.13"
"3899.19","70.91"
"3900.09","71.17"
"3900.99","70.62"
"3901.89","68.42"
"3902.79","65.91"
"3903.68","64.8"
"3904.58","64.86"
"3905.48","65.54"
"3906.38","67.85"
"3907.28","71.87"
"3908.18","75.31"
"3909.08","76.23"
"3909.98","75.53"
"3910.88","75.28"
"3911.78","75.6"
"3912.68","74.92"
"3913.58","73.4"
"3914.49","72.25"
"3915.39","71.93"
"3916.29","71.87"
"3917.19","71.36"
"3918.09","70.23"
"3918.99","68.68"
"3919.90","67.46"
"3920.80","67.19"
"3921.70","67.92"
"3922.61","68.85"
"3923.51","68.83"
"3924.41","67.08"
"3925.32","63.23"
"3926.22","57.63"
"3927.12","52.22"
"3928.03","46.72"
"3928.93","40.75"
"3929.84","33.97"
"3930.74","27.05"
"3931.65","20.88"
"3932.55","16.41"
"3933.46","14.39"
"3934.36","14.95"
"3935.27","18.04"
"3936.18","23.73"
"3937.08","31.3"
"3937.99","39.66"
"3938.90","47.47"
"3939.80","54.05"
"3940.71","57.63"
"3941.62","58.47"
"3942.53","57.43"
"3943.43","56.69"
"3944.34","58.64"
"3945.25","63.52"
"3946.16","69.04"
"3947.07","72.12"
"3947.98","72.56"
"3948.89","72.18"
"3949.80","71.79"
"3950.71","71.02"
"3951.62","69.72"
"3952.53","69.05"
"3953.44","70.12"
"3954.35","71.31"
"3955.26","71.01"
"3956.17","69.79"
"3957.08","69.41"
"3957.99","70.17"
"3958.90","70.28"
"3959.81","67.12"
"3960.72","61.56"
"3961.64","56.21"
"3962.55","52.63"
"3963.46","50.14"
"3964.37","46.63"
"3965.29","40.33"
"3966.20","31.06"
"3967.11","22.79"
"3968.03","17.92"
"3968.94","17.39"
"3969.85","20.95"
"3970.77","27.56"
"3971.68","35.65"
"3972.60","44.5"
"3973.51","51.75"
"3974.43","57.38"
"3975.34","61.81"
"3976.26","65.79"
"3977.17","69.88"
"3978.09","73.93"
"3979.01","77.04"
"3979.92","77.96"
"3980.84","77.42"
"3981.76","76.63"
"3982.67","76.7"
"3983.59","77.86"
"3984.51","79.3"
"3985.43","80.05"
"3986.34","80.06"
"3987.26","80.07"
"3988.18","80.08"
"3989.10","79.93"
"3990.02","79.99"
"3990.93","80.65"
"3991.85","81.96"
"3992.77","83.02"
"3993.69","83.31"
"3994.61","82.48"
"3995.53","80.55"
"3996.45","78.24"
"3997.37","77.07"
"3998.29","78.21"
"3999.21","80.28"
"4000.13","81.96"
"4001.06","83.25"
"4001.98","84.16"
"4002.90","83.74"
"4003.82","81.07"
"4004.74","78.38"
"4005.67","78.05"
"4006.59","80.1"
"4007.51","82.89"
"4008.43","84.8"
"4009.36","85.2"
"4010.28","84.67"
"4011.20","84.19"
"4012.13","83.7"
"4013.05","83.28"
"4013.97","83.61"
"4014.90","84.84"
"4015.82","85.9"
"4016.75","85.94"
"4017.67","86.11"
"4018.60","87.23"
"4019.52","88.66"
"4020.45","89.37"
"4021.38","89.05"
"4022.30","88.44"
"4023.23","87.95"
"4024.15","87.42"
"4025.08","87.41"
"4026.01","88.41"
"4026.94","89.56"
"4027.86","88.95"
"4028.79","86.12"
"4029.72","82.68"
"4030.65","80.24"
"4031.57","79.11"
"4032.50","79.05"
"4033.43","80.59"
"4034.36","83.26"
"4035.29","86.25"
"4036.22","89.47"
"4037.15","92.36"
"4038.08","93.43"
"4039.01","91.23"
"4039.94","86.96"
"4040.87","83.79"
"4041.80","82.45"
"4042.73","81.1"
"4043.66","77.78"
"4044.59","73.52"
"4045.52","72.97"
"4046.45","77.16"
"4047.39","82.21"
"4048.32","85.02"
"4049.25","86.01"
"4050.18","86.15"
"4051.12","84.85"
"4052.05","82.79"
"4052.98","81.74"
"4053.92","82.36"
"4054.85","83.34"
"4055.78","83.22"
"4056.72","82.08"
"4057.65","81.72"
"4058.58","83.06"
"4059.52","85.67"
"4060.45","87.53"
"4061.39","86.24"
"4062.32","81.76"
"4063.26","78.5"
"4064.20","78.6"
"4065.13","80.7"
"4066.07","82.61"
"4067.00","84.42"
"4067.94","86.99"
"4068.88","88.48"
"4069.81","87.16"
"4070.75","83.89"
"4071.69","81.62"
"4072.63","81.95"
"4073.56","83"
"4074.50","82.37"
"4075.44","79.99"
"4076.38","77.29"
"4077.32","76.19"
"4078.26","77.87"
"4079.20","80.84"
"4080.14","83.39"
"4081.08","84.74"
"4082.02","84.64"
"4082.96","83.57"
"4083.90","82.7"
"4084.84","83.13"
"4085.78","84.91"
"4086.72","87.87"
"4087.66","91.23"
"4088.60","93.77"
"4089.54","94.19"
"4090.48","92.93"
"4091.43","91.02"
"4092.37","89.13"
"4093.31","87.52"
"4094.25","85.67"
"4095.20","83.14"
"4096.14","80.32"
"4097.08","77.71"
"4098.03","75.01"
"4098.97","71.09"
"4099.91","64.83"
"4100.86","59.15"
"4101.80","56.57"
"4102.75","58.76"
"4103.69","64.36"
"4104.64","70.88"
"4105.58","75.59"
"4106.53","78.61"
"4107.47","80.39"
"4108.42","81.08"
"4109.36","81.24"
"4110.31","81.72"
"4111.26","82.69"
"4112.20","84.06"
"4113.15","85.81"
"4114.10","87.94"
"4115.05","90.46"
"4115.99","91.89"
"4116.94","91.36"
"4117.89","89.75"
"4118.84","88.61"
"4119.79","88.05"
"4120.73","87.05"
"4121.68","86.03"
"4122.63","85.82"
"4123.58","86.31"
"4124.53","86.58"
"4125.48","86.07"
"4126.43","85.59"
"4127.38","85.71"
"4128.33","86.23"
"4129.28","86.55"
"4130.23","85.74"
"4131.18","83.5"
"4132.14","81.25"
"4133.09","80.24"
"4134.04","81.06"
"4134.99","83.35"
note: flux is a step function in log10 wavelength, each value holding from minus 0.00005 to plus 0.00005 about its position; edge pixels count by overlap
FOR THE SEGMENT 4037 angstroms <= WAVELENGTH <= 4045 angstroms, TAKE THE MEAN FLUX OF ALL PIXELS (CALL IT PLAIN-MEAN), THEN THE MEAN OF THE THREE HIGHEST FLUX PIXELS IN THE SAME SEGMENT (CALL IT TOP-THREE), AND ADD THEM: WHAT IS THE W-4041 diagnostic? 177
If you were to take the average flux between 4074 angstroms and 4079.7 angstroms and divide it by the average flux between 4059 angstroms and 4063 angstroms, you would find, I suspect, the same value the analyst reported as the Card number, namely 0.93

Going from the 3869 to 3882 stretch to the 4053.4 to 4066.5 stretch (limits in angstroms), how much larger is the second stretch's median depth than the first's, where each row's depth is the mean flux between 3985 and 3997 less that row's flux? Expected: -12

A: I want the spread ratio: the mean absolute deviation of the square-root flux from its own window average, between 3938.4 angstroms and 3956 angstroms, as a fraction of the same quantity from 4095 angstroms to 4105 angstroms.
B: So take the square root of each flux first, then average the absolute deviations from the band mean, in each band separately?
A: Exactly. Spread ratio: 0.9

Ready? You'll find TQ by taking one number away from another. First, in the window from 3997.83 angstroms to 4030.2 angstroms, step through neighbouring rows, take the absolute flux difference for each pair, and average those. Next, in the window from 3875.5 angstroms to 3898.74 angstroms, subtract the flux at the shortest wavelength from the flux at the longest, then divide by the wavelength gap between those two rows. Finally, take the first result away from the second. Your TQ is -1.3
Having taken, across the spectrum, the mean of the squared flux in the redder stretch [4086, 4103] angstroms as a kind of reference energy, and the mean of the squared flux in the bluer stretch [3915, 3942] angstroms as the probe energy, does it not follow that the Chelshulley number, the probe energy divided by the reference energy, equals 0.4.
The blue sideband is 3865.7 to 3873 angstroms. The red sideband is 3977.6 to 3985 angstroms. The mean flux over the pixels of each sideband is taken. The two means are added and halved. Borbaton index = 75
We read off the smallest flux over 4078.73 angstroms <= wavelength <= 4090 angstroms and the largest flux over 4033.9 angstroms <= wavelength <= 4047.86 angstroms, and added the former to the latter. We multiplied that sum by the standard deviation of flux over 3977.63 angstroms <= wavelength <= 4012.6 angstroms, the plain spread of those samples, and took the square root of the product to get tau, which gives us 22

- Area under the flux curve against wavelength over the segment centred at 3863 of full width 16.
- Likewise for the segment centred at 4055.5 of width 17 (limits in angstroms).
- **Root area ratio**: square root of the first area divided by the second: 0.91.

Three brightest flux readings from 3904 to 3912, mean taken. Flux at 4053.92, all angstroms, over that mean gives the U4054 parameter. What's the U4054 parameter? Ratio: 1.1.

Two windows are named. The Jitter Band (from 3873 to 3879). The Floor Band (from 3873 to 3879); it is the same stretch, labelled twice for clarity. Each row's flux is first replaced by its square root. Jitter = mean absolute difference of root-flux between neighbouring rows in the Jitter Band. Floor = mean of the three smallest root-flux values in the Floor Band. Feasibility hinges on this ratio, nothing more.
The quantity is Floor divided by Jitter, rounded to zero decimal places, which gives 50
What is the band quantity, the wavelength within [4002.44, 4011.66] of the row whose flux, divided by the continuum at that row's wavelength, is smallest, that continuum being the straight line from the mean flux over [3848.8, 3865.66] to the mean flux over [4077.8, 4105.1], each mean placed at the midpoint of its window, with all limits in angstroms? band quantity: 4005.67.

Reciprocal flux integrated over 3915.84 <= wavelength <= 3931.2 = 0.28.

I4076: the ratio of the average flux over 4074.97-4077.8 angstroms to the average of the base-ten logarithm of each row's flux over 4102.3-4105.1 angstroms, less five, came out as 38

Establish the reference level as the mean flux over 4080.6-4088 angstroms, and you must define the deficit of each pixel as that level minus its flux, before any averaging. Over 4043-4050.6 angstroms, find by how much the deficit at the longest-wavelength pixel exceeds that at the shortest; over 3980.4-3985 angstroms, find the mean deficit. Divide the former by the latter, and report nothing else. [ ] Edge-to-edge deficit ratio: -1.1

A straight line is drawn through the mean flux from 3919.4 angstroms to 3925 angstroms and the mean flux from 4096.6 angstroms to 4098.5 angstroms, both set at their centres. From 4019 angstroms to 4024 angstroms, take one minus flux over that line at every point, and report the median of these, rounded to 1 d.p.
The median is -0.2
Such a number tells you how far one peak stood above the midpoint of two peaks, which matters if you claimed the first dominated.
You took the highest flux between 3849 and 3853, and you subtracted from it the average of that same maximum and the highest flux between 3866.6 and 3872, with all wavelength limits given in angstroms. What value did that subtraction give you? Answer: 0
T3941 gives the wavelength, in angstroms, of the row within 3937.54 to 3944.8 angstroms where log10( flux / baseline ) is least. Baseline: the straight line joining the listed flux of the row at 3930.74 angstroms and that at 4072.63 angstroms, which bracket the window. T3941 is 3937.99 angstroms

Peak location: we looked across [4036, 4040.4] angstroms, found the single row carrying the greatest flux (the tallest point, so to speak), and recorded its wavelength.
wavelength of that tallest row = 4038.08 angstroms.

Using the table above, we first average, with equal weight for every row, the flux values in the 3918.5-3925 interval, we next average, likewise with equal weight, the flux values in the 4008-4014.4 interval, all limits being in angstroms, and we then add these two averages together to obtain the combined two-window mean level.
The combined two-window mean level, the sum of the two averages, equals 152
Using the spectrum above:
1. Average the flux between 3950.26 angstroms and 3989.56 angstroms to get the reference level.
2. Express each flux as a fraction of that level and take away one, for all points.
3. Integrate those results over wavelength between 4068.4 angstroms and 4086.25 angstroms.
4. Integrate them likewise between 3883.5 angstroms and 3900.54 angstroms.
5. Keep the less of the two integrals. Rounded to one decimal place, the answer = 0.4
